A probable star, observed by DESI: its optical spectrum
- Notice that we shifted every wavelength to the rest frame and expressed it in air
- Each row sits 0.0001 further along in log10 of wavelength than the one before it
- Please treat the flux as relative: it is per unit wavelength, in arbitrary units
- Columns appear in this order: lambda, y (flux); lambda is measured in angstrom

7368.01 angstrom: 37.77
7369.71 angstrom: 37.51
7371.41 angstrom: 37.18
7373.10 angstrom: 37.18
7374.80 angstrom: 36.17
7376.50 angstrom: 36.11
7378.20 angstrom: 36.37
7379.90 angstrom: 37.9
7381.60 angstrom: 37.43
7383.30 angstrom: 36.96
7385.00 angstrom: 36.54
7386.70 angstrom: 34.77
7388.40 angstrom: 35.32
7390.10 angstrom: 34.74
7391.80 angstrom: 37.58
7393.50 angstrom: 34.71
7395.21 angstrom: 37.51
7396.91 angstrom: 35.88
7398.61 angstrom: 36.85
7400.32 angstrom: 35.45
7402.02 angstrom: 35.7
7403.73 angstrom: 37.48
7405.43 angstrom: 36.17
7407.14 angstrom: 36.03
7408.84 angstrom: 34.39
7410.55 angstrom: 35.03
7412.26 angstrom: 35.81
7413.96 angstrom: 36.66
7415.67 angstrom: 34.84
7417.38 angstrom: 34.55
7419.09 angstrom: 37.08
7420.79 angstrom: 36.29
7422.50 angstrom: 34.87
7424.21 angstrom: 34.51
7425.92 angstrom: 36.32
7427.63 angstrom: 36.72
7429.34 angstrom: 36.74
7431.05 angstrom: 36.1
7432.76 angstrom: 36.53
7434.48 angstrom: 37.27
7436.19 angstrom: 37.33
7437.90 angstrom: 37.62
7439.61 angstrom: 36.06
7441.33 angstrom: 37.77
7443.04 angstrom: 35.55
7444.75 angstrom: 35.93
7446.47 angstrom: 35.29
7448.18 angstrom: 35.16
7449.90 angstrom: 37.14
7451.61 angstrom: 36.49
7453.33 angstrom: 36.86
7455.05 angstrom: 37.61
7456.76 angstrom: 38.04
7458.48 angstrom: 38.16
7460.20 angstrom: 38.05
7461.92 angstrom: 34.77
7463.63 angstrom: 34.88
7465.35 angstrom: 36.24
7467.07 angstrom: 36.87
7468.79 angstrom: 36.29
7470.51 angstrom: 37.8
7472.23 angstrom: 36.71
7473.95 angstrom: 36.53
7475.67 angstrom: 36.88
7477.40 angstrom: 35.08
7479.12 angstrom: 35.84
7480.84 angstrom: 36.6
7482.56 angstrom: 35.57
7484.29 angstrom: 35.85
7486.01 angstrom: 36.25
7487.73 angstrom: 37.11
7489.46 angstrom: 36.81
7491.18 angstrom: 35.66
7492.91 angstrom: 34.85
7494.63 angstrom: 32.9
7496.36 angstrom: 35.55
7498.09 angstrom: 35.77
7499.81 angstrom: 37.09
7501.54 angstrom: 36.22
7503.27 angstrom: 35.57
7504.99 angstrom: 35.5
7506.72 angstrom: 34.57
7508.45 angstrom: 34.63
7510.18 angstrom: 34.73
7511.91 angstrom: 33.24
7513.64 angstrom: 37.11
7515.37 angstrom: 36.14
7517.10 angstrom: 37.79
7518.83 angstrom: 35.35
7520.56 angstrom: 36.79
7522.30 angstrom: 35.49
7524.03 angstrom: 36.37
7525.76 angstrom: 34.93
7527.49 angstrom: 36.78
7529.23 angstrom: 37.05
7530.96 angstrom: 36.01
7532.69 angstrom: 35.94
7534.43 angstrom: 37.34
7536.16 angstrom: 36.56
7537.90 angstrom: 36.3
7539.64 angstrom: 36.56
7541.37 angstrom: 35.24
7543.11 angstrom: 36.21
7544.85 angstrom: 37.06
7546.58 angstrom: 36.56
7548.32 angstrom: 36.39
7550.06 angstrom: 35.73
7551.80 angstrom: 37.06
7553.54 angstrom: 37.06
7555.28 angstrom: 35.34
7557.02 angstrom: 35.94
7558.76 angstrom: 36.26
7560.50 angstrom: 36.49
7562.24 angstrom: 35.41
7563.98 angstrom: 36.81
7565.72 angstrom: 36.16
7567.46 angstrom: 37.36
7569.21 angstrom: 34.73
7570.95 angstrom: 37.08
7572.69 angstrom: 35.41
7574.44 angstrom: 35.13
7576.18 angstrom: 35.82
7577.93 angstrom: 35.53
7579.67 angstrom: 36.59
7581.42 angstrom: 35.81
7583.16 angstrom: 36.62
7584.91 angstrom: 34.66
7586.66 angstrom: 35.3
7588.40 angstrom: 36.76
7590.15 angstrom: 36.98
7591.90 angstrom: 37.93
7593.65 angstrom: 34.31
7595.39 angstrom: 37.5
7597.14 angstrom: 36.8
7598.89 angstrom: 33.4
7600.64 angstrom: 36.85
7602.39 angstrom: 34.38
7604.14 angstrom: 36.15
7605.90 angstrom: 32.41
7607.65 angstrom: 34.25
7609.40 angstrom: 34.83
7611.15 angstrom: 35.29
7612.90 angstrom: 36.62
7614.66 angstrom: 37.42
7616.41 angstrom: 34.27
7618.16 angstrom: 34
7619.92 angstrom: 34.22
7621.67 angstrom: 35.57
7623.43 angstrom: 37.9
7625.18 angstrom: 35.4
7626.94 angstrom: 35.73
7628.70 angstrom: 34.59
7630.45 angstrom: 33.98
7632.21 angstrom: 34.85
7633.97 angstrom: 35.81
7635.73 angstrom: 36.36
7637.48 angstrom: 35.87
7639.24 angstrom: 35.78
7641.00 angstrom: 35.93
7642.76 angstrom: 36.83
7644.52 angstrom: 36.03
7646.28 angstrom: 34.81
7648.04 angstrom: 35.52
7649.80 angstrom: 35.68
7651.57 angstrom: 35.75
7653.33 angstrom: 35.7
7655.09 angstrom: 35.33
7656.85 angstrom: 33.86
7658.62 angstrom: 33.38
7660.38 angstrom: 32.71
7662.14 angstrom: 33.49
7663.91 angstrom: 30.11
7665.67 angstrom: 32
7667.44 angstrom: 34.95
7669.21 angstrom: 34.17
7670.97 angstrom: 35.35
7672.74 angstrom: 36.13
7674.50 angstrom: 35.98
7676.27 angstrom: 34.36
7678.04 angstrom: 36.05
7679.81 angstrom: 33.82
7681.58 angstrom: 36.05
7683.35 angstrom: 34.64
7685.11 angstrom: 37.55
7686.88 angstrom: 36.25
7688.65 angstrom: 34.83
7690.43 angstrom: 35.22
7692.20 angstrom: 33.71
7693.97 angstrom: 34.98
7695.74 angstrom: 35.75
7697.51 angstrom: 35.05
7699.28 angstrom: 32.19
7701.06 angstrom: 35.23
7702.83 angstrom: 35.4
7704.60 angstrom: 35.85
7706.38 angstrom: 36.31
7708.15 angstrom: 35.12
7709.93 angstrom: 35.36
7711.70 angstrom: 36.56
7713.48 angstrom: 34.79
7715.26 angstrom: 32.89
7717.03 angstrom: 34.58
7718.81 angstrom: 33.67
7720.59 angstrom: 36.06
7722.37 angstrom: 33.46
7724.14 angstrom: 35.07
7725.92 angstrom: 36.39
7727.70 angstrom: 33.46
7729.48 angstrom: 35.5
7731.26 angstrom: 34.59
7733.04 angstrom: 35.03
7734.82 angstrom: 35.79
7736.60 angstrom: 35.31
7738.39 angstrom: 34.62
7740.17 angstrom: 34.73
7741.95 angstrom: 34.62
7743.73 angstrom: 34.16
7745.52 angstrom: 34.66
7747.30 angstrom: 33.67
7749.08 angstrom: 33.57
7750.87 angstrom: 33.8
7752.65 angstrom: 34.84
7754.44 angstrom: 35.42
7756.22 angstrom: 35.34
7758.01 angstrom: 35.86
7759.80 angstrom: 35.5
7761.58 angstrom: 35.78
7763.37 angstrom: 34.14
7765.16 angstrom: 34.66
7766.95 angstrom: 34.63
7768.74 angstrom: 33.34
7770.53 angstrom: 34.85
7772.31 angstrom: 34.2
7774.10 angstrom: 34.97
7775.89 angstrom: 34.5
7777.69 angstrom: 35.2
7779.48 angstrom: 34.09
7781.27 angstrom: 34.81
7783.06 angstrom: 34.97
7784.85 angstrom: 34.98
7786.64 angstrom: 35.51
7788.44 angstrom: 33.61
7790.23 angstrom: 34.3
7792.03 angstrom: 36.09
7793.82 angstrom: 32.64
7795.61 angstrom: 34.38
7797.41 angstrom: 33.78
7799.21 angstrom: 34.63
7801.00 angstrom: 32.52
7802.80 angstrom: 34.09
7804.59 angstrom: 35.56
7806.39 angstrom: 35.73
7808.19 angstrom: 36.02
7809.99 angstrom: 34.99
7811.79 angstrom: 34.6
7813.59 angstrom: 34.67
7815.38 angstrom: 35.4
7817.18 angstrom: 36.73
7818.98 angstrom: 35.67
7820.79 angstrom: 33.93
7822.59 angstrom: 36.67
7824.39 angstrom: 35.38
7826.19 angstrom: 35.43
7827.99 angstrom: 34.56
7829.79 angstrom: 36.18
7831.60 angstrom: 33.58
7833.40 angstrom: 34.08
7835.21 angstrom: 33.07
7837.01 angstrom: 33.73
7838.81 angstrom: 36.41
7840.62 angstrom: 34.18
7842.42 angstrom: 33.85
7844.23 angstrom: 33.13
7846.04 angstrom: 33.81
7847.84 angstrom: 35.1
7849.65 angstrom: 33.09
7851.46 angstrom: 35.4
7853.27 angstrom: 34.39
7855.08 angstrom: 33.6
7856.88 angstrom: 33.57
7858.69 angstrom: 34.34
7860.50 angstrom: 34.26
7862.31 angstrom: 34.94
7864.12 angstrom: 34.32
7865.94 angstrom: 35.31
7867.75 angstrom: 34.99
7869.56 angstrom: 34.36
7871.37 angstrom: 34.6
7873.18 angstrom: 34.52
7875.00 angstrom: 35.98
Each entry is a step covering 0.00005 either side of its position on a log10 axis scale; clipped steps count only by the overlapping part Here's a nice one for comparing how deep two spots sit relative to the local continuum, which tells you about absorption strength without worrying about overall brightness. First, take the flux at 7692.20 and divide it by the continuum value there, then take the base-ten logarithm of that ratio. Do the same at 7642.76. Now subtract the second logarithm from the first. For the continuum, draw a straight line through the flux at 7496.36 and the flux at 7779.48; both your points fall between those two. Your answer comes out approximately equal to -0.035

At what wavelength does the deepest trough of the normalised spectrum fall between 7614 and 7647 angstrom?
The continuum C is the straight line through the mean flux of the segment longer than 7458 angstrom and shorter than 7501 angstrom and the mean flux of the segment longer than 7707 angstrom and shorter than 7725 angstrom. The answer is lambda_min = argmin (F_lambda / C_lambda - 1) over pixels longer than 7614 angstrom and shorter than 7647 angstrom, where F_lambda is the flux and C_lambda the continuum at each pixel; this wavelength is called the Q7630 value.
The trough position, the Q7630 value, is 7618.16 angstrom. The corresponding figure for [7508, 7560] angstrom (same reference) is 7511.91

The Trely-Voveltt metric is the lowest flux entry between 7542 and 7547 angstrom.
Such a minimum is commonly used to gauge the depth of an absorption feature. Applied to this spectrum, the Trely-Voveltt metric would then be 36.21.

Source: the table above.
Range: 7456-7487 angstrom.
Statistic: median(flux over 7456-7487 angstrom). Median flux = 36.4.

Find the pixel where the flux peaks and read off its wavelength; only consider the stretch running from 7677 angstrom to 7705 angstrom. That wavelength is 7685.11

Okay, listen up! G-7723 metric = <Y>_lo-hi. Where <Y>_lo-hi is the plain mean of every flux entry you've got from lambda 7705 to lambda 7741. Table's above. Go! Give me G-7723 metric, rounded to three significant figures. 35.0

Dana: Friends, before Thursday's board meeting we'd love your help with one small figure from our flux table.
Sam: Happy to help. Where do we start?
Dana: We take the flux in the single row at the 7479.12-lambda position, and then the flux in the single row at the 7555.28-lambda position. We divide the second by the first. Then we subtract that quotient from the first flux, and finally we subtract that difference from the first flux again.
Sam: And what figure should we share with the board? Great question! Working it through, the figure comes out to 0.99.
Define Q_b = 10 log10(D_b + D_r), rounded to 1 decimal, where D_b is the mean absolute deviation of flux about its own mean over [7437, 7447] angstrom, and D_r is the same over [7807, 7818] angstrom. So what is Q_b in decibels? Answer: 1.9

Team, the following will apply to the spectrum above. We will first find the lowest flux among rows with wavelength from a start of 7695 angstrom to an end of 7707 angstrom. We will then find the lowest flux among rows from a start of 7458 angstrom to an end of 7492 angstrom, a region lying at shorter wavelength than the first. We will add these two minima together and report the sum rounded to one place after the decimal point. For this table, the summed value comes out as 67.0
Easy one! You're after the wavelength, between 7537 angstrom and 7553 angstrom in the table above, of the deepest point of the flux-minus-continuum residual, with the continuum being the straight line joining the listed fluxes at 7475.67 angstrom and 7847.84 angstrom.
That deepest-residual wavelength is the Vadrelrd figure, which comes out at 7541.37 angstrom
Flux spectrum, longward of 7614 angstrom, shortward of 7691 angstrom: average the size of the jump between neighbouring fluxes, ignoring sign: 1.14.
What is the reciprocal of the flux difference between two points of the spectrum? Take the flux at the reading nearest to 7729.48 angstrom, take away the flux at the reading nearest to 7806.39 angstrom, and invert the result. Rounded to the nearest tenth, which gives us -4.3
